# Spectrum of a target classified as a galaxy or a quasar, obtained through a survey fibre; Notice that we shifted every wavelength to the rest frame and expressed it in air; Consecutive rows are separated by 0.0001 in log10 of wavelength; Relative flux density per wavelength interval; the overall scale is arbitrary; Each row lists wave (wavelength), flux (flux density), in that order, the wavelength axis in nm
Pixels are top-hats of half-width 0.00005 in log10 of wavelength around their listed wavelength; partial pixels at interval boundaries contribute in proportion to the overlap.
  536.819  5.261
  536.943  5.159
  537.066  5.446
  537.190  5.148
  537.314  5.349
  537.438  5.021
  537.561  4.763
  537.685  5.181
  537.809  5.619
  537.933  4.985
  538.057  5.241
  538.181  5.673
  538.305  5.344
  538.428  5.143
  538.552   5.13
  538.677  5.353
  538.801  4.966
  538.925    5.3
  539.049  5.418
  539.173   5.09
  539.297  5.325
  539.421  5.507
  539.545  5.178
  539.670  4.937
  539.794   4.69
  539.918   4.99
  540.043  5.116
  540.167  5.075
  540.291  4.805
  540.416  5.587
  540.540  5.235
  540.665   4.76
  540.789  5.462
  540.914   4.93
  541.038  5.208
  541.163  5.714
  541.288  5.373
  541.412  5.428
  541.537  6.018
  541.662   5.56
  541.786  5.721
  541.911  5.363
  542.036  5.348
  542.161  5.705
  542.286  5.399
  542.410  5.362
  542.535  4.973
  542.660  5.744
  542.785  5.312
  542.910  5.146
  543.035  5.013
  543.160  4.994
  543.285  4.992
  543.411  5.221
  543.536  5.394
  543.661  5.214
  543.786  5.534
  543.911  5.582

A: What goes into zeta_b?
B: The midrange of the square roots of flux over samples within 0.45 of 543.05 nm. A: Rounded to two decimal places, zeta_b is 2.32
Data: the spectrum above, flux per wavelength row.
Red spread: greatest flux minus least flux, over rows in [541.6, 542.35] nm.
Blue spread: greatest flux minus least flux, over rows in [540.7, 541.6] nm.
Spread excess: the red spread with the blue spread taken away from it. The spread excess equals -0.7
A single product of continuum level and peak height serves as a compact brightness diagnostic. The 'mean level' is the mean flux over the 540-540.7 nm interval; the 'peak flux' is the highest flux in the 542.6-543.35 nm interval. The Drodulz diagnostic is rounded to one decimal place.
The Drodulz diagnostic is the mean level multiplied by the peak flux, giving 29.3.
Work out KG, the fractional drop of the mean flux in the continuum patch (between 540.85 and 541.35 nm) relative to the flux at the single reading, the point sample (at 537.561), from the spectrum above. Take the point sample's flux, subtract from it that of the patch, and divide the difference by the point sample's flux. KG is -0.11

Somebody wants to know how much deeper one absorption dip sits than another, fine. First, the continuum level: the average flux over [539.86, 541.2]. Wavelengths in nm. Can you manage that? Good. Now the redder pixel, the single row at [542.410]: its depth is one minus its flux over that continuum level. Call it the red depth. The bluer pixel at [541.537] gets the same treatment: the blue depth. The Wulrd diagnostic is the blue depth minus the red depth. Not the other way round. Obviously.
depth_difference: -0.13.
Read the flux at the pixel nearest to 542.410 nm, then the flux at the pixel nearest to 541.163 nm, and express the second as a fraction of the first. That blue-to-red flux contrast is 1.07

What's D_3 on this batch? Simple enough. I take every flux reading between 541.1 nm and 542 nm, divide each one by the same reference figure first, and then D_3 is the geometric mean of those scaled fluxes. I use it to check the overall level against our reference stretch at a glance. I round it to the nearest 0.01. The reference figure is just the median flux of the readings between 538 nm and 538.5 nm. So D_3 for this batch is 1.06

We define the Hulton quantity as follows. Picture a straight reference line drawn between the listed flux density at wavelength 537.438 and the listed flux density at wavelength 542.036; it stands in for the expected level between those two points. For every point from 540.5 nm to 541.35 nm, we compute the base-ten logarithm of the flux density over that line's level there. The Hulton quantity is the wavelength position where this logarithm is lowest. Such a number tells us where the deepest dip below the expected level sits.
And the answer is 540.665 nm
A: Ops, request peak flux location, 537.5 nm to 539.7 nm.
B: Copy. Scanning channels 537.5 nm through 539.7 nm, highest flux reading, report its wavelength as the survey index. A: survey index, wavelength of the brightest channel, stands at 538.181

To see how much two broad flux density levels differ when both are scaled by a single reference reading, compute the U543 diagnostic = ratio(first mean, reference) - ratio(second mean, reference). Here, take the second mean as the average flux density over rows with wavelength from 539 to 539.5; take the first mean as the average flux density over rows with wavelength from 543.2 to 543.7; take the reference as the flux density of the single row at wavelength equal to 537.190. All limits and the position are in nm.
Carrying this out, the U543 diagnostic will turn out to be -0.03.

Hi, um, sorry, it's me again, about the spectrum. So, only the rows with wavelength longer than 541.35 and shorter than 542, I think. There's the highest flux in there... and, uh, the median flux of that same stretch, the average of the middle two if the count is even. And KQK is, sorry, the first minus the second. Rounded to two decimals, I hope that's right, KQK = 0.46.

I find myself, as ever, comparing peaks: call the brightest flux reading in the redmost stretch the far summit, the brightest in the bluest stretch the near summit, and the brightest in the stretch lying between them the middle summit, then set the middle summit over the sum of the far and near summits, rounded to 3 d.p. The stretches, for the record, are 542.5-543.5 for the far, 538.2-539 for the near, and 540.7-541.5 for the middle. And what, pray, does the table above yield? 0.515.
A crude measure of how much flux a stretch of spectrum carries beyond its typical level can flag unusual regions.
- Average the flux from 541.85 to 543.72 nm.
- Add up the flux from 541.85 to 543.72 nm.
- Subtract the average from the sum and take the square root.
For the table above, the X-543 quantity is 8.6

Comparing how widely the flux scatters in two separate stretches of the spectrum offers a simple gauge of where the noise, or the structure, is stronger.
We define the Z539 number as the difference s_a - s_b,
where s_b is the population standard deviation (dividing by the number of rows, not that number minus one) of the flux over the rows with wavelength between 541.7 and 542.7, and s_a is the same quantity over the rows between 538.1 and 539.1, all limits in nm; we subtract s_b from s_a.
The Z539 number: -0.04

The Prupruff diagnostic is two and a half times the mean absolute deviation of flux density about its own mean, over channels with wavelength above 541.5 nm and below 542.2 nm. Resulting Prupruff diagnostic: 0.49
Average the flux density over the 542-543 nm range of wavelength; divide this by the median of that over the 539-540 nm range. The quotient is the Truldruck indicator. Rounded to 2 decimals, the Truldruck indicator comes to 1.05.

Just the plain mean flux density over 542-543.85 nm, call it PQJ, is 5.29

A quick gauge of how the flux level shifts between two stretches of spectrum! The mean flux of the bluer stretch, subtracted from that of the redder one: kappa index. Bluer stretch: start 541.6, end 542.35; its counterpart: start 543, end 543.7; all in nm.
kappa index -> -0.38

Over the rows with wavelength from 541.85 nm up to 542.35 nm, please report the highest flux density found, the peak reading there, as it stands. 5.705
